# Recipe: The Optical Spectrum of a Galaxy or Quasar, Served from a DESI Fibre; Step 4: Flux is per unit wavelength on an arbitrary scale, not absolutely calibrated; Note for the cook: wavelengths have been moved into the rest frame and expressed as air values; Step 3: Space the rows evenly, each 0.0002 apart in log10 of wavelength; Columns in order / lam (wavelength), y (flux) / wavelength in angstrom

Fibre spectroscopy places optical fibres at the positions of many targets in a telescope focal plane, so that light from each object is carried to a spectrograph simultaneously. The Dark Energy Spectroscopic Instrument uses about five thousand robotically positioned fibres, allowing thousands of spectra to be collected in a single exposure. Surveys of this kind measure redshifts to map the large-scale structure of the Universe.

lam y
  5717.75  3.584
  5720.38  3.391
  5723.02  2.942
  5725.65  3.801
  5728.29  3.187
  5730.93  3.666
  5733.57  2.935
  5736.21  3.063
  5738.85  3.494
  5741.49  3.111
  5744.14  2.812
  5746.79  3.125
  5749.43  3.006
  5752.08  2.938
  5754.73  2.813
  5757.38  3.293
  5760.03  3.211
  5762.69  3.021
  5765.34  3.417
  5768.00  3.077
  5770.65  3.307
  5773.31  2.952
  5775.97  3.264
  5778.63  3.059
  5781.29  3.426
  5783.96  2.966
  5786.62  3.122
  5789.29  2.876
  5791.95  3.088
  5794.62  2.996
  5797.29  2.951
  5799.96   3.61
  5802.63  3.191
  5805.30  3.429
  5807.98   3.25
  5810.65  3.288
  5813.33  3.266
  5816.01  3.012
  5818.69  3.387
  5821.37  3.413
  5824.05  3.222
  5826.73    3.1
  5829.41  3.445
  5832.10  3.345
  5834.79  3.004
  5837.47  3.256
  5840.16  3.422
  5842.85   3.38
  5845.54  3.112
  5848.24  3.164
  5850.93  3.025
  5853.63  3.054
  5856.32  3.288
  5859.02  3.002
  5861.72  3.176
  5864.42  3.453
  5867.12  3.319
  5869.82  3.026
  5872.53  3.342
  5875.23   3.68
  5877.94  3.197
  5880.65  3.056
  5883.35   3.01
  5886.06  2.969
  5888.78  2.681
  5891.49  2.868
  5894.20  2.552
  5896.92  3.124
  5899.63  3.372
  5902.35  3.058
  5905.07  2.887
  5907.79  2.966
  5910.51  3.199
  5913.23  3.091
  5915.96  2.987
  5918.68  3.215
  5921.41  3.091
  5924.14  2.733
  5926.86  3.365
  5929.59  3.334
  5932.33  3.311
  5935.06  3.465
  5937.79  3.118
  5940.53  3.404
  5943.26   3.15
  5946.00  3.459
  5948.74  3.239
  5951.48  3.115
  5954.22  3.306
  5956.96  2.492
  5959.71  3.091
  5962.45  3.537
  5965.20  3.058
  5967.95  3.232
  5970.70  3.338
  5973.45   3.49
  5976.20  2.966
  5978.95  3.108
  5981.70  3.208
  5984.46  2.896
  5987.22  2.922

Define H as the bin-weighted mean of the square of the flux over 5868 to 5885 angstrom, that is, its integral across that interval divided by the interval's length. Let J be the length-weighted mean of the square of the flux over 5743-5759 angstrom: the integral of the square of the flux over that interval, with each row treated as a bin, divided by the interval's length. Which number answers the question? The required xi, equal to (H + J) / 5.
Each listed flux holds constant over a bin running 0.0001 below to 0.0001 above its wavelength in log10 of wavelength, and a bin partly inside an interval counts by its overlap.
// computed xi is 3.89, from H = 10.4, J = 9.1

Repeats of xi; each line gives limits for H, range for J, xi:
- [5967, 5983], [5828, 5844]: 4.28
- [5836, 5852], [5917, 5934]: 4.12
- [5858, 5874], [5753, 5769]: 4.06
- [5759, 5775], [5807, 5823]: 4.15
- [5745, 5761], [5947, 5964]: 3.86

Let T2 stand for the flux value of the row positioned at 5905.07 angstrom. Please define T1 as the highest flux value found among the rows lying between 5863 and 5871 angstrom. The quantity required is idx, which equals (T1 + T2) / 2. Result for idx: 3.17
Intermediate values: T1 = 3.453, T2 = 2.887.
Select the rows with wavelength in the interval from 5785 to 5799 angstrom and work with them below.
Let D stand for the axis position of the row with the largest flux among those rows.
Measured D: 5786.62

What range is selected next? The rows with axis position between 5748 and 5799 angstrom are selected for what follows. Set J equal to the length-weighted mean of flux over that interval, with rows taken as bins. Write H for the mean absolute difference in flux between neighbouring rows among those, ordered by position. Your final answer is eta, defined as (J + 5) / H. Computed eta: 33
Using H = 0.242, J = 3.10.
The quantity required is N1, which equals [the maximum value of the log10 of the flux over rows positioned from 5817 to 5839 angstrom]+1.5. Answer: 2.04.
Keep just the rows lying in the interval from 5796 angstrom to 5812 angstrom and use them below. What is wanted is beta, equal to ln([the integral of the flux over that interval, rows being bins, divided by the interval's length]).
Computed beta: 1.190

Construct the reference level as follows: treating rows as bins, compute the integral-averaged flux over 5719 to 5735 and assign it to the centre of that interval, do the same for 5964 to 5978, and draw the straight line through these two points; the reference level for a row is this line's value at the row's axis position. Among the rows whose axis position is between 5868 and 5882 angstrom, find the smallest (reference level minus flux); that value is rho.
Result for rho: -0.42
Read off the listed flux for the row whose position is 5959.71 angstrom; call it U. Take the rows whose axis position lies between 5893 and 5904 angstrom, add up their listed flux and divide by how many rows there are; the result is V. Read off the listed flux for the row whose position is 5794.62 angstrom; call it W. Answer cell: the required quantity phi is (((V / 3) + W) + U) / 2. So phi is 3.55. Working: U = 3.091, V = 3.03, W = 2.996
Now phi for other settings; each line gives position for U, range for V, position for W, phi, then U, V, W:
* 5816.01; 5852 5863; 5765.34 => 3.74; 3.012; 3.13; 3.417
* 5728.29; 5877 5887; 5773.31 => 3.58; 3.187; 3.06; 2.952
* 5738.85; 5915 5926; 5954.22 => 3.90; 3.494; 3.01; 3.306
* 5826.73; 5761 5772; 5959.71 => 3.63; 3.1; 3.21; 3.091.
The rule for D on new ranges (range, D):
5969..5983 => 5973.45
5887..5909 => 5899.63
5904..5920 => 5918.68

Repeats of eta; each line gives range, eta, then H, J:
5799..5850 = 43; 0.191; 3.27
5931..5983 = 27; 0.301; 3.22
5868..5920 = 34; 0.234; 3.07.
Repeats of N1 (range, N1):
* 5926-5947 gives 2.04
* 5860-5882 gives 2.07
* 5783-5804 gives 2.06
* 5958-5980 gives 2.05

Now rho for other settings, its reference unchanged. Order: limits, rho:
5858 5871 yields -0.19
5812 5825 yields -0.13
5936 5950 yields -0.23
